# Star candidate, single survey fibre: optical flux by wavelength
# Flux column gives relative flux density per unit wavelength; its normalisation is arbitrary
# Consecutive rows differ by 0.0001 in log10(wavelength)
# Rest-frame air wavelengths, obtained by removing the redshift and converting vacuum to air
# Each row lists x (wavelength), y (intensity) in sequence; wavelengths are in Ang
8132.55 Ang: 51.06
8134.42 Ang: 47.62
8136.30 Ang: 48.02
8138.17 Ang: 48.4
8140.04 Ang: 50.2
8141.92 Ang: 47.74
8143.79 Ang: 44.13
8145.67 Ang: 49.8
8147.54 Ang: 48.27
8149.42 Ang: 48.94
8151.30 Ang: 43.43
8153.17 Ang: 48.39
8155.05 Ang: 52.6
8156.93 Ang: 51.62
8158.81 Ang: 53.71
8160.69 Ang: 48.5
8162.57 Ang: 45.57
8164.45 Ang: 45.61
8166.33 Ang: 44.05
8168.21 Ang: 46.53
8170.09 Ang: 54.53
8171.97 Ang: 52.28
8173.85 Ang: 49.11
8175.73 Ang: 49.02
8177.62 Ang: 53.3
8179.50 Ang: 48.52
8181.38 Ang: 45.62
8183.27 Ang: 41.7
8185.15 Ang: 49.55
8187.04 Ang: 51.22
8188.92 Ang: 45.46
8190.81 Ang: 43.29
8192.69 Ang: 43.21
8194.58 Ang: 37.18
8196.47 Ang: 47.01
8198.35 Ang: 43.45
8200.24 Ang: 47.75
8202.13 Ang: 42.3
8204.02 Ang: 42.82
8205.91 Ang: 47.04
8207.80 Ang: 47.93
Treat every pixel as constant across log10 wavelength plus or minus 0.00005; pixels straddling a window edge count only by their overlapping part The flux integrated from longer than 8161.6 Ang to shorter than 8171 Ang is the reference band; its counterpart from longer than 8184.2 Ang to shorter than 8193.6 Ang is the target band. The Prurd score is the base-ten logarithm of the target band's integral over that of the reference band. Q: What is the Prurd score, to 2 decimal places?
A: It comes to -0.01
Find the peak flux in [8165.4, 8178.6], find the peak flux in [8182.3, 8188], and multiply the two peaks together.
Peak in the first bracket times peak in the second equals 2793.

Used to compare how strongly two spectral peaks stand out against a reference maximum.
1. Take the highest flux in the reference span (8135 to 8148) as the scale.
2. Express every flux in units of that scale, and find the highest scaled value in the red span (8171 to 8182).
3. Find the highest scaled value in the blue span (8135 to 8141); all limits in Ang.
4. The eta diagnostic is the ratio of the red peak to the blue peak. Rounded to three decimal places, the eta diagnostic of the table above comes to 1.062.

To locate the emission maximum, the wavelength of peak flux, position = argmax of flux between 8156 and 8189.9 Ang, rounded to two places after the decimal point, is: 8170.09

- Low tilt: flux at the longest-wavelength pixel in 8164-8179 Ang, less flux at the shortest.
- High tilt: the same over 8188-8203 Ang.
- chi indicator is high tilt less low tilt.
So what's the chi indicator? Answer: -11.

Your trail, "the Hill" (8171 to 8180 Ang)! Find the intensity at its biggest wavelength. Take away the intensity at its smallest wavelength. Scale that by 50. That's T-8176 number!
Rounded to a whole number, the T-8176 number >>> -188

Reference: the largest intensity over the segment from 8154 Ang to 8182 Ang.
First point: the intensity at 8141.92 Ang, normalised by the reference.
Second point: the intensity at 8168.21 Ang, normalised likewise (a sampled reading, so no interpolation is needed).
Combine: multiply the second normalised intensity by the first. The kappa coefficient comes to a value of 0.75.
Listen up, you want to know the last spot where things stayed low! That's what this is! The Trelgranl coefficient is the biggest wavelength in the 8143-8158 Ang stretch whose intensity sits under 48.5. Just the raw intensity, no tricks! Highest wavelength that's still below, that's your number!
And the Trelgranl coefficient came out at 8153.17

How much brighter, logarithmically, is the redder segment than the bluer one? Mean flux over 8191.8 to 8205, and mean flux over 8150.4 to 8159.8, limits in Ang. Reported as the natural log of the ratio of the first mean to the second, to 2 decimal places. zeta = -0.14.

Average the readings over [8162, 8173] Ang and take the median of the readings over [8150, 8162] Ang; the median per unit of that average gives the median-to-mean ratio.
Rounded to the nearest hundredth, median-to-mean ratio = 1.04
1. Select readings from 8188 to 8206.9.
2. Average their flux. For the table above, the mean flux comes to 44.0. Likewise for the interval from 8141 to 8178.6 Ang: 48.9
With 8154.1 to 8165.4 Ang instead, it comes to 49.6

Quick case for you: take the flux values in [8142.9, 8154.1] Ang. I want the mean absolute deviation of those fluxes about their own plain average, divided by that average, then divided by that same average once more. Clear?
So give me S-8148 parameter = 0.0010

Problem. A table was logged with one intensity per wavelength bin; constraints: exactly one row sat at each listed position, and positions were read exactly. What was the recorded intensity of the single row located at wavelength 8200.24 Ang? 47.75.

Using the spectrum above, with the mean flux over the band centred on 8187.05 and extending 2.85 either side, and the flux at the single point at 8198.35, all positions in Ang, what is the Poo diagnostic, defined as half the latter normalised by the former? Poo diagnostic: 0.446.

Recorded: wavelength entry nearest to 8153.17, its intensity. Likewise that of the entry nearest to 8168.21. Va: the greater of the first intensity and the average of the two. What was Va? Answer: 48.4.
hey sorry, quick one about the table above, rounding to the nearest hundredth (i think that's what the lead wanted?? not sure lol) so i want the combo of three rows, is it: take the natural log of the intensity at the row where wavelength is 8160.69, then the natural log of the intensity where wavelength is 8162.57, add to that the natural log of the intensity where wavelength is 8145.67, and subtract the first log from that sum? 3.85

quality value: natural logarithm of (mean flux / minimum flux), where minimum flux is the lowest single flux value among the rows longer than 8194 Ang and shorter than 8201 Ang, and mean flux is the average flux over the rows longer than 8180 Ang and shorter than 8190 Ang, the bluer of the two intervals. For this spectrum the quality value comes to 0.23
